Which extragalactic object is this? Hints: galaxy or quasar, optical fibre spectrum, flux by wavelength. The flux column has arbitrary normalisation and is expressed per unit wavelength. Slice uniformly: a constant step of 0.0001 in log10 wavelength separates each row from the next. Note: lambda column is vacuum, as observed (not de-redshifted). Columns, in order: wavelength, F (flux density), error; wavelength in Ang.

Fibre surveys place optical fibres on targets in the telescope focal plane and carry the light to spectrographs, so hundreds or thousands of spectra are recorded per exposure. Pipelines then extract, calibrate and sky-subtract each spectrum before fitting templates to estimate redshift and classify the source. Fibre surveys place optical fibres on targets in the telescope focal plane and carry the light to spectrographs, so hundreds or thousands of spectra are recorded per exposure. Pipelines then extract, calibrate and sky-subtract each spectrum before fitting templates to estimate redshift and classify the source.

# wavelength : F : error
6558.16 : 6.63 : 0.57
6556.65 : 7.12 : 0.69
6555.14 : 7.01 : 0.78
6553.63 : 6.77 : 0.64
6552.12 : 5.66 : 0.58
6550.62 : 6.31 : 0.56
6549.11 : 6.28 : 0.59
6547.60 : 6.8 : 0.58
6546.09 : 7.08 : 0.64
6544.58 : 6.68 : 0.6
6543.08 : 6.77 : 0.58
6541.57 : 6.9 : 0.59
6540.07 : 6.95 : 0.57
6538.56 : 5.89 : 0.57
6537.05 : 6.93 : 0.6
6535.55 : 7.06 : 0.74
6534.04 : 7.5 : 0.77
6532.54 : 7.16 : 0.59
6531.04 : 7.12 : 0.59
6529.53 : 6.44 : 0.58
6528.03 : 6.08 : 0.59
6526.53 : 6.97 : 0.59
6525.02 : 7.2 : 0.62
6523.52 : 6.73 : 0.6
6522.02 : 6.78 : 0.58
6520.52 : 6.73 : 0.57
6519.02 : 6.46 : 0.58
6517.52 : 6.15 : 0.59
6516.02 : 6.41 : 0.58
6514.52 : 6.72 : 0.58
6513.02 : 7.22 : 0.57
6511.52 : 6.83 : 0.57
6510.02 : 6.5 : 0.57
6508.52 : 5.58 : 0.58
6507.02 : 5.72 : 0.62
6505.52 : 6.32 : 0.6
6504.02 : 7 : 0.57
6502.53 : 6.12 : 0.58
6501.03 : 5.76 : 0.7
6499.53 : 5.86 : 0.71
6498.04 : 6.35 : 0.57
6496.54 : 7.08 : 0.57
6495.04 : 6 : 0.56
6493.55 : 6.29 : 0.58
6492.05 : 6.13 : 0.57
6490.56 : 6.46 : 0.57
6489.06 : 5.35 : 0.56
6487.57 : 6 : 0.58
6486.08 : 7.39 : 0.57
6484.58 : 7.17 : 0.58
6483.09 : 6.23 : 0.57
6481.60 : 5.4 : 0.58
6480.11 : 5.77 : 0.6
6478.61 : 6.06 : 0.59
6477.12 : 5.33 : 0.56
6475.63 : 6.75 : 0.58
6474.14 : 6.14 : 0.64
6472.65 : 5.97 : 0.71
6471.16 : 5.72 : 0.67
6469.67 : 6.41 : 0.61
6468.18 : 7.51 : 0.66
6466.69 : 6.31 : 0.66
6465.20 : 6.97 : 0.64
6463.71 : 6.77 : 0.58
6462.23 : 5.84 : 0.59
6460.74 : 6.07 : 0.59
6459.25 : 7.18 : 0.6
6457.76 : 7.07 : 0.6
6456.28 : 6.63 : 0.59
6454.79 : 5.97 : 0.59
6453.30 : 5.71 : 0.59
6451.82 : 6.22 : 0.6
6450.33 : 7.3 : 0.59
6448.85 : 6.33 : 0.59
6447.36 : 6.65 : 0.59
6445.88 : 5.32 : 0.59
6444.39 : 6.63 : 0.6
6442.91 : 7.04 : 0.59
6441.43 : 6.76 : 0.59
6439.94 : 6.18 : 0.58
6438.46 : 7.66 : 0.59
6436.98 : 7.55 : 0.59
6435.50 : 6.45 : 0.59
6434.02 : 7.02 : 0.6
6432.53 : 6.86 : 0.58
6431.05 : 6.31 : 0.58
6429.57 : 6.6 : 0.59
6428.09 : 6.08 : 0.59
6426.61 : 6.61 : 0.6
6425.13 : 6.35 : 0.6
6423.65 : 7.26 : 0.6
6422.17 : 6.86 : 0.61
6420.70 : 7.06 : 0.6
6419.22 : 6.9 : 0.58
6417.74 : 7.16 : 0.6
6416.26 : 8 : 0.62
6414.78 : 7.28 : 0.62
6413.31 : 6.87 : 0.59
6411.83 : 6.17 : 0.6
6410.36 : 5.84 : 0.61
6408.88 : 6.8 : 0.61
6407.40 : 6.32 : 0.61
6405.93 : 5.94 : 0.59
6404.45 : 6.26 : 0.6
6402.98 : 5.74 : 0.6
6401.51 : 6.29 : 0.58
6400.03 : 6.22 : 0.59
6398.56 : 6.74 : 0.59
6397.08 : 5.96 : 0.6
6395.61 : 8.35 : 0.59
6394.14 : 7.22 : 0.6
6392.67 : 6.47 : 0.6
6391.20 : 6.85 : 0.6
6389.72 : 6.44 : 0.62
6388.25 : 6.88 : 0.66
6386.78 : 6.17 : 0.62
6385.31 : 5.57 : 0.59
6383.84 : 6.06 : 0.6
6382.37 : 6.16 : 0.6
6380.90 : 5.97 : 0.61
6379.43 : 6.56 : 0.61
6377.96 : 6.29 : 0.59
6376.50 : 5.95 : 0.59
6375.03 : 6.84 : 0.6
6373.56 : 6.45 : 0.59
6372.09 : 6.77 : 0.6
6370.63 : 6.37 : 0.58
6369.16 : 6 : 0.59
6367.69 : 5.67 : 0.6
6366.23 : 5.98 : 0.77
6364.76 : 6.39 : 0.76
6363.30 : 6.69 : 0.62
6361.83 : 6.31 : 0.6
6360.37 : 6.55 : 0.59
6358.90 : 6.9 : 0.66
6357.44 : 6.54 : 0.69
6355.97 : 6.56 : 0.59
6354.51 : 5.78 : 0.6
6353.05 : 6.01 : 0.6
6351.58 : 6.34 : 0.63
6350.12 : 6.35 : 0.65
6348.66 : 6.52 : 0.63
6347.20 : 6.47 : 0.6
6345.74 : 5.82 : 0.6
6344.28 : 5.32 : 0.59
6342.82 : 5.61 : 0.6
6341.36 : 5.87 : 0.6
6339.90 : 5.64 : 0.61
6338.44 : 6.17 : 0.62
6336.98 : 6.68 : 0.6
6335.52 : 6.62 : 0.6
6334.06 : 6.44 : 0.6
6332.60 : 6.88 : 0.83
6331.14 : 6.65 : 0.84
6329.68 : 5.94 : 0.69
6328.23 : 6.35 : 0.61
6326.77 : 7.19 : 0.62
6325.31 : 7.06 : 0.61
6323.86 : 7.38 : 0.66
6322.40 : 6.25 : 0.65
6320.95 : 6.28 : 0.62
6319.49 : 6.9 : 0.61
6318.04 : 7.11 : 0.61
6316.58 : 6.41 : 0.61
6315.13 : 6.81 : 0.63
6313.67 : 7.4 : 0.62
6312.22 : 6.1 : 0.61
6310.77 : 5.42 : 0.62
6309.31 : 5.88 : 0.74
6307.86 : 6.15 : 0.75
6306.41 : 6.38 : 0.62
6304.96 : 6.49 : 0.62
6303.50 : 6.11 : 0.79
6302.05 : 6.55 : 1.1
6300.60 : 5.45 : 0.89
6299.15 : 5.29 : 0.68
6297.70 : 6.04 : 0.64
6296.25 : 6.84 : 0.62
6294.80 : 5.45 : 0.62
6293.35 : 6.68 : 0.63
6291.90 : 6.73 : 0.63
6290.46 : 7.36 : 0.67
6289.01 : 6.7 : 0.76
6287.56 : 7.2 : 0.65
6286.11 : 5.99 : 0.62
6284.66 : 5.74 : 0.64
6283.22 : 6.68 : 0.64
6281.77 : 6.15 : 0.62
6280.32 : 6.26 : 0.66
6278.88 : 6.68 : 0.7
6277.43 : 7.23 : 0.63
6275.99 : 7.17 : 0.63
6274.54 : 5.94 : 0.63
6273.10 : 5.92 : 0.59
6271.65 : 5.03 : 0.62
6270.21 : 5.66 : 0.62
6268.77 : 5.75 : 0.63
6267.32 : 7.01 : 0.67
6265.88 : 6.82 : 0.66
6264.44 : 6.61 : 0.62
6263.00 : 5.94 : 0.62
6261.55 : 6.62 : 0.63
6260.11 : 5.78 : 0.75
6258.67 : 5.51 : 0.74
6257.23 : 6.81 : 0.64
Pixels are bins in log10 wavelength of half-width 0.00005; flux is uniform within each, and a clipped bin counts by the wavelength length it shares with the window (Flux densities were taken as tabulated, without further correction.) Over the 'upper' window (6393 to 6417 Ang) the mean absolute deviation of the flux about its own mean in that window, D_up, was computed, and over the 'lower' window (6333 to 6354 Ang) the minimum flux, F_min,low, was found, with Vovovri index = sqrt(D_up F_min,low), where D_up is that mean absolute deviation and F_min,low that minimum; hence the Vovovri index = 1.80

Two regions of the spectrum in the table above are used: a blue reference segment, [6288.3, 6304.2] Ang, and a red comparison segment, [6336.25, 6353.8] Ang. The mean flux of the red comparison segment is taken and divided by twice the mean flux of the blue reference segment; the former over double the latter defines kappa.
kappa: 0.482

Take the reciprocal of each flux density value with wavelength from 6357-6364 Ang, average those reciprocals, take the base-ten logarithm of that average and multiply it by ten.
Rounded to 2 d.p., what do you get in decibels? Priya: -8.19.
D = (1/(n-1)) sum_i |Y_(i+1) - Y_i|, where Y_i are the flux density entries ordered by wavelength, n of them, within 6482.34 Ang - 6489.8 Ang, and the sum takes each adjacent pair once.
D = 0.8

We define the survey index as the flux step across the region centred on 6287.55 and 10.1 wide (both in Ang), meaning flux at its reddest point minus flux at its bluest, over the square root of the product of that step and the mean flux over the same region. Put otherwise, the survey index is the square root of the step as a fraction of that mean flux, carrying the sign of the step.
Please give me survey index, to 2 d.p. 0.09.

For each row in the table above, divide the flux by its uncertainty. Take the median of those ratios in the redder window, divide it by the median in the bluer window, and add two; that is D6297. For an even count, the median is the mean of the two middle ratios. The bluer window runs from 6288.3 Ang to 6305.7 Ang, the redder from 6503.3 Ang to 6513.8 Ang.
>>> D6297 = 3.25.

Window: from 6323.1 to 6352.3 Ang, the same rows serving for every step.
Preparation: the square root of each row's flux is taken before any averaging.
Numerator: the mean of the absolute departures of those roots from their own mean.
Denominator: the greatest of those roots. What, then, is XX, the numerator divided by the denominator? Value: 0.031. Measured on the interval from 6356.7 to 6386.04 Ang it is 0.023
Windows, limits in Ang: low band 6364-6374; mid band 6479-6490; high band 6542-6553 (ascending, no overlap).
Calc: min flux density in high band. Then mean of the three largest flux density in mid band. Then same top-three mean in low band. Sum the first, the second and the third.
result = 19.1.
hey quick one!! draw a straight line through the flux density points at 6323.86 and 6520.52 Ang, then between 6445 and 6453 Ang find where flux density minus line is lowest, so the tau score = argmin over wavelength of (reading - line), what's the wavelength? 6445.88 Ang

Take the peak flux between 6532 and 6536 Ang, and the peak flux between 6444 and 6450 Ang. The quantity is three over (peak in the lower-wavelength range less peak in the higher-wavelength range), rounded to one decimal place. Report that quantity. -3.5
